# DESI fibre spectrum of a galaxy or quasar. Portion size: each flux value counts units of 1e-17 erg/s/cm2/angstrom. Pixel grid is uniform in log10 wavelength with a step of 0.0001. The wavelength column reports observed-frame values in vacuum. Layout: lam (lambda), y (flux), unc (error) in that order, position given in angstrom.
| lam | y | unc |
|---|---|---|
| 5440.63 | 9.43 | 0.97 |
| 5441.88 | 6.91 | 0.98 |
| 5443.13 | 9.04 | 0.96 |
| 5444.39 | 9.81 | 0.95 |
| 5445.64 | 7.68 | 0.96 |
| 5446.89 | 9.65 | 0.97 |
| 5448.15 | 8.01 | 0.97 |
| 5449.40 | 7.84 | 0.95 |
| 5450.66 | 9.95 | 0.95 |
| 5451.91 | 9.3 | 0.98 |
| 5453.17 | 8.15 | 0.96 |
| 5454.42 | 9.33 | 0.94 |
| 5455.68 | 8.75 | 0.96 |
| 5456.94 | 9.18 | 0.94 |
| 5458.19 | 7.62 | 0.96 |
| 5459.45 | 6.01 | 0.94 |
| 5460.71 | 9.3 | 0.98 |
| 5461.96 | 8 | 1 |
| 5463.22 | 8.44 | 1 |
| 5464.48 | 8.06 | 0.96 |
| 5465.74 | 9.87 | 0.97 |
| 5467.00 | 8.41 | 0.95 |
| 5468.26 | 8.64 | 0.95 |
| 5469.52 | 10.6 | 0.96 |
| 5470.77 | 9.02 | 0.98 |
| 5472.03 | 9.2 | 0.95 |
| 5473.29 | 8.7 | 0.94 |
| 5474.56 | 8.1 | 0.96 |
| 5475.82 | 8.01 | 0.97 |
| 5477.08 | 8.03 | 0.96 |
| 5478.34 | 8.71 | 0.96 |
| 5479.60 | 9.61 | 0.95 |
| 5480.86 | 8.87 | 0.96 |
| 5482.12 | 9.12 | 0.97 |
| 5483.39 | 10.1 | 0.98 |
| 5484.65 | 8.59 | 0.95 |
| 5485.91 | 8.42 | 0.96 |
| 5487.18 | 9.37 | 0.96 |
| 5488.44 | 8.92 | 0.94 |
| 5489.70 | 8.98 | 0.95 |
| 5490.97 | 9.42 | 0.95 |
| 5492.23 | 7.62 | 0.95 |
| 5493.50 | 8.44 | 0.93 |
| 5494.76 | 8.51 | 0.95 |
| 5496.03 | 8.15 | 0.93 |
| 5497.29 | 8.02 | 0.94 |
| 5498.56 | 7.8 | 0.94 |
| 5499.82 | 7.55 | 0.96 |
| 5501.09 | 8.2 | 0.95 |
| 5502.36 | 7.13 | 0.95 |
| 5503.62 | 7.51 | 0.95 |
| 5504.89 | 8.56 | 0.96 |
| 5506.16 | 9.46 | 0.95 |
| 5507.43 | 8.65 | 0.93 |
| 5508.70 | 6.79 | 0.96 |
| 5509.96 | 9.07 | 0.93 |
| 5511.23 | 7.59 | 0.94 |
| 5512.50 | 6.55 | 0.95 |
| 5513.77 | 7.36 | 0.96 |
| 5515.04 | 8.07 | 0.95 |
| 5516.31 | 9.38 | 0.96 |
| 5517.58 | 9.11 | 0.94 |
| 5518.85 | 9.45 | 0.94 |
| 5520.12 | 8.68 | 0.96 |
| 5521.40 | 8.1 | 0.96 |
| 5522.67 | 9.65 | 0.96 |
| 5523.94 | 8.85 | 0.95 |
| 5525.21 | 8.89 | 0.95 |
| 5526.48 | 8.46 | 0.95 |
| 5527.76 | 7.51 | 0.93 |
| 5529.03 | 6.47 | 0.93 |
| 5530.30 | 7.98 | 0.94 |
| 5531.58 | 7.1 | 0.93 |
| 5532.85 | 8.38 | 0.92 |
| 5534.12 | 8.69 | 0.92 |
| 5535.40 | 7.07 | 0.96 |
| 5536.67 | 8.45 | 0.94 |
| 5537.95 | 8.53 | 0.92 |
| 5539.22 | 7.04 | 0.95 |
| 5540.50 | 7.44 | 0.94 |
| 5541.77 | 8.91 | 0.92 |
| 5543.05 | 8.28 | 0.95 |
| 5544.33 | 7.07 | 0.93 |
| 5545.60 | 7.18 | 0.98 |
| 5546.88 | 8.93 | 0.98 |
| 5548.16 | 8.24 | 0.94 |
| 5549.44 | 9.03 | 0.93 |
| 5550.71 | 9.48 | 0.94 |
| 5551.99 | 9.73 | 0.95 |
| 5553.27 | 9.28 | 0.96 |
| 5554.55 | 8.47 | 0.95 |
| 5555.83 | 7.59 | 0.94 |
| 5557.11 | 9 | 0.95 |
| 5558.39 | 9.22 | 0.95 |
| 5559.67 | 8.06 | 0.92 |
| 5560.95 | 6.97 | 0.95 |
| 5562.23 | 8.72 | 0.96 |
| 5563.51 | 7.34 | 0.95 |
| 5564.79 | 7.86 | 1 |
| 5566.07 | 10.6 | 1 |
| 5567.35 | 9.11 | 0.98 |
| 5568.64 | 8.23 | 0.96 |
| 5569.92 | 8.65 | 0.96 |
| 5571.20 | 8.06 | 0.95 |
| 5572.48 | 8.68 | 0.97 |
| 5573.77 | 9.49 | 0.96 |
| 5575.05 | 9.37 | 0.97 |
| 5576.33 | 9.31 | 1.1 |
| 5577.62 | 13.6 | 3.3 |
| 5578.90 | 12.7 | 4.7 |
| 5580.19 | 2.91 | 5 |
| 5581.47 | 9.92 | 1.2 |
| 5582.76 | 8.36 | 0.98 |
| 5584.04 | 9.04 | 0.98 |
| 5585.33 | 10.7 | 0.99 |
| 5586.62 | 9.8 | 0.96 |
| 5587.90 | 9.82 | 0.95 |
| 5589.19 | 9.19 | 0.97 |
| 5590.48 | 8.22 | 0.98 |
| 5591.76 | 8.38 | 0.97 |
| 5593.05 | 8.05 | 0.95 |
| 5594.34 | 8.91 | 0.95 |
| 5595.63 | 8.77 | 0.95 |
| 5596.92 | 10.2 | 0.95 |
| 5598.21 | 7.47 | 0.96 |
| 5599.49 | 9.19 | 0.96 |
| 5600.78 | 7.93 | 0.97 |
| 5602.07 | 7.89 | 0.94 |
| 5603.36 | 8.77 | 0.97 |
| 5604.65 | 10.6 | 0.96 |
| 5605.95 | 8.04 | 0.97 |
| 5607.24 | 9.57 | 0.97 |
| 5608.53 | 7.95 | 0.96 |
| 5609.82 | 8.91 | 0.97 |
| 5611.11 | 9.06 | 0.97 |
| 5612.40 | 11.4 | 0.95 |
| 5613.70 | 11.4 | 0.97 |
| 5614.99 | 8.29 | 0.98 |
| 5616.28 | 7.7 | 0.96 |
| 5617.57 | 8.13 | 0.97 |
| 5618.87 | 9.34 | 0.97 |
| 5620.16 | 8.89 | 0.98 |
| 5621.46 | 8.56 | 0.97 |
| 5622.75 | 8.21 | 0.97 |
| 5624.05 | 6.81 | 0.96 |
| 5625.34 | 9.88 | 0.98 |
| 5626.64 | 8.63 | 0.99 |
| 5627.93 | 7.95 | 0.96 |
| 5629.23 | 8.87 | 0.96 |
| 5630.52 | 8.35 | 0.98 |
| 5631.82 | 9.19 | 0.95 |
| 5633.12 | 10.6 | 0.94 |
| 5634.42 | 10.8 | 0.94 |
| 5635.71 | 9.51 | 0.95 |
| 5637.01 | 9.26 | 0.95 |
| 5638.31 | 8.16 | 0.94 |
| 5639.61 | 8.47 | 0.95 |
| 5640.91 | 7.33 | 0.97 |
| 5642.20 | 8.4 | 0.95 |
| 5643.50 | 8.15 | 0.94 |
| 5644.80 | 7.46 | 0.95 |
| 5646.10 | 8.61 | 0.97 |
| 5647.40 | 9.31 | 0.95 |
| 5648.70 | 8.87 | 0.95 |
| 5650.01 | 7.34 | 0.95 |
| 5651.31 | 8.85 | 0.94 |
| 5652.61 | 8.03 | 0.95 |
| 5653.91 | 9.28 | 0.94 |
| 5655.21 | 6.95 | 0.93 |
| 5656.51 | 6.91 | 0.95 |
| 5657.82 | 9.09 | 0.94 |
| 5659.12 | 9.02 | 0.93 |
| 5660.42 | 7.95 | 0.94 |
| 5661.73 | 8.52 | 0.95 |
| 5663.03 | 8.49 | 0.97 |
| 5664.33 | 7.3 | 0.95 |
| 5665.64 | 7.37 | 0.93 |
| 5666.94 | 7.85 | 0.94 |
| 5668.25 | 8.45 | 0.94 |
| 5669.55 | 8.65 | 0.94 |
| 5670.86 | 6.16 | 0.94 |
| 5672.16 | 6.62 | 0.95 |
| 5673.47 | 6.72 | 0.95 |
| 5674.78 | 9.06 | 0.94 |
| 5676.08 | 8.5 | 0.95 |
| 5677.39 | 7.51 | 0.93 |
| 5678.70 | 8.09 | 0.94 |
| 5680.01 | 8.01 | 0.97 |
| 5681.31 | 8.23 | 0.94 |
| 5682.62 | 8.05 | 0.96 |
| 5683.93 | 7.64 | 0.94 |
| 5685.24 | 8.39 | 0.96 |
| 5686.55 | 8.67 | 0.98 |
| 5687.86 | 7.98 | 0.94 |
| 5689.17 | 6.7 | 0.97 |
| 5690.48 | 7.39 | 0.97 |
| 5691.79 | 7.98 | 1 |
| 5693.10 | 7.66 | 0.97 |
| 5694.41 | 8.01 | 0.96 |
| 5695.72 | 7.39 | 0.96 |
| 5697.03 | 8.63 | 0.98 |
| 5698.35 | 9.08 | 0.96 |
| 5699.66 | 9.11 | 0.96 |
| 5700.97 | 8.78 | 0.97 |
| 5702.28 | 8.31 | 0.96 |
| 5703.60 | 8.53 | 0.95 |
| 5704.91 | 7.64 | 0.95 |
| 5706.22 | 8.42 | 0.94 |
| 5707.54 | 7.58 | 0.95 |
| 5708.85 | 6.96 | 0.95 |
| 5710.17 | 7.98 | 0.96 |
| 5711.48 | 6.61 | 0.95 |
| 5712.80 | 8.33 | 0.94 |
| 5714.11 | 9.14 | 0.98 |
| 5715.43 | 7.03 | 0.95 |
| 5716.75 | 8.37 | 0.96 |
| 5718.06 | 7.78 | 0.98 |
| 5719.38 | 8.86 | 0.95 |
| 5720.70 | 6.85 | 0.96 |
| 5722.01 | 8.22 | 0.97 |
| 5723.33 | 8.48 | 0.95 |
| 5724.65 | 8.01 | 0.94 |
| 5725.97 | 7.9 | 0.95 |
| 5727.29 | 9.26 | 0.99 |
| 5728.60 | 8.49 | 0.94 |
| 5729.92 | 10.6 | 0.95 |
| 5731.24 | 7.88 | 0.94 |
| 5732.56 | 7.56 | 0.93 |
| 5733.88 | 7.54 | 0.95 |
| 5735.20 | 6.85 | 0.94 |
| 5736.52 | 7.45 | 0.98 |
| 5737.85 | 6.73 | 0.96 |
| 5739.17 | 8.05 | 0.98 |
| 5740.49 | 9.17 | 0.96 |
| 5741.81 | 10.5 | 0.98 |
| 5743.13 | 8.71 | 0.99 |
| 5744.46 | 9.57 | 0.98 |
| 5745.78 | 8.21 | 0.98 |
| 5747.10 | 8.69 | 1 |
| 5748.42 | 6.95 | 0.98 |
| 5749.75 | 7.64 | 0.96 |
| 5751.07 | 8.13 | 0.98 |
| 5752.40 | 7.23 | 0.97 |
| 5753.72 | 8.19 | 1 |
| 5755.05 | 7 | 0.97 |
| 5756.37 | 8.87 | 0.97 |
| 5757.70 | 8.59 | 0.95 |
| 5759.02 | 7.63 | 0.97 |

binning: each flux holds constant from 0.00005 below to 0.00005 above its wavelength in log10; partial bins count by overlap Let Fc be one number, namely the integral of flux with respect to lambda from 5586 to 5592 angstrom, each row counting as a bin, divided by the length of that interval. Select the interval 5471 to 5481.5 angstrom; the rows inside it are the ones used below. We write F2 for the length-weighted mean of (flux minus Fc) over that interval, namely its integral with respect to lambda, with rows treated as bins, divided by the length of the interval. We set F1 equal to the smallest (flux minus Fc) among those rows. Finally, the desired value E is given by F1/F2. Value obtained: 2.4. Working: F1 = -1.1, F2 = -0.5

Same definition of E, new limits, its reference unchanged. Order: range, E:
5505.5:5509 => 3.4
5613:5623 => 5.0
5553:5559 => 3.3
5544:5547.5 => 1.5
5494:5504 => 1.6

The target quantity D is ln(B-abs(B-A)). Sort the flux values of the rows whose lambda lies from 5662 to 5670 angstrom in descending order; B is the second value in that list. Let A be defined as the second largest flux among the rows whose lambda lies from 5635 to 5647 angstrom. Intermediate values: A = 9.26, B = 8.49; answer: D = 2.04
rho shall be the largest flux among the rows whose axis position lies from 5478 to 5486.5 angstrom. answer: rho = 10.1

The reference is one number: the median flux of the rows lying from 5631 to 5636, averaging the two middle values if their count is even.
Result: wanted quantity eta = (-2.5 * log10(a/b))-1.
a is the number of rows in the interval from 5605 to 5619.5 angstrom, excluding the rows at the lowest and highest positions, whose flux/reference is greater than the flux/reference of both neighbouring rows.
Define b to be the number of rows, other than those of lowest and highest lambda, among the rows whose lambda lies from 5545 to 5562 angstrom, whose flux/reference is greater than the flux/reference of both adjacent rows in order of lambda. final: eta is 0.2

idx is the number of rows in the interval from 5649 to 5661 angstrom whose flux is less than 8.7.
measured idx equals 5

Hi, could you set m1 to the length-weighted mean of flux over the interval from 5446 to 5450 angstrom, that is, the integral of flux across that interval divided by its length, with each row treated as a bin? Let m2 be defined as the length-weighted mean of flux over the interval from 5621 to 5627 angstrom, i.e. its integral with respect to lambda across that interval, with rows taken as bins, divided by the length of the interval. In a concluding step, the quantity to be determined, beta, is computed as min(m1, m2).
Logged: 8.4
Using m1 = 8.5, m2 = 8.40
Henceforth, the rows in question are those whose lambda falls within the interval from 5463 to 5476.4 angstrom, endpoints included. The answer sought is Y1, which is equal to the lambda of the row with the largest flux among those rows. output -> 5469.52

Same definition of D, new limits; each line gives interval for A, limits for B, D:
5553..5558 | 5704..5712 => 1.94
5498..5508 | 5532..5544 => 2.16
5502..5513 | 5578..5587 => 2.20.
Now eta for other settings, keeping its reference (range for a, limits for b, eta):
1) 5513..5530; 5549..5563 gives -1.8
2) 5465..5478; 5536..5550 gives -0.6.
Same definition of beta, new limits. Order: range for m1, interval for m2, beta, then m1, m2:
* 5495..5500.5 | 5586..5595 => 7.9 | 7.9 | 8.91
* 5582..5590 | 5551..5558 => 8.9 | 9.5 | 8.85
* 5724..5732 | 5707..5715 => 7.7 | 8.7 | 7.75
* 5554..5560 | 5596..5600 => 8.5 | 8.5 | 8.95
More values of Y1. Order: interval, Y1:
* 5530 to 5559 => 5551.99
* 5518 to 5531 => 5522.67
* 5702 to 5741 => 5729.92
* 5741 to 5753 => 5741.81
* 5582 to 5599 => 5585.33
